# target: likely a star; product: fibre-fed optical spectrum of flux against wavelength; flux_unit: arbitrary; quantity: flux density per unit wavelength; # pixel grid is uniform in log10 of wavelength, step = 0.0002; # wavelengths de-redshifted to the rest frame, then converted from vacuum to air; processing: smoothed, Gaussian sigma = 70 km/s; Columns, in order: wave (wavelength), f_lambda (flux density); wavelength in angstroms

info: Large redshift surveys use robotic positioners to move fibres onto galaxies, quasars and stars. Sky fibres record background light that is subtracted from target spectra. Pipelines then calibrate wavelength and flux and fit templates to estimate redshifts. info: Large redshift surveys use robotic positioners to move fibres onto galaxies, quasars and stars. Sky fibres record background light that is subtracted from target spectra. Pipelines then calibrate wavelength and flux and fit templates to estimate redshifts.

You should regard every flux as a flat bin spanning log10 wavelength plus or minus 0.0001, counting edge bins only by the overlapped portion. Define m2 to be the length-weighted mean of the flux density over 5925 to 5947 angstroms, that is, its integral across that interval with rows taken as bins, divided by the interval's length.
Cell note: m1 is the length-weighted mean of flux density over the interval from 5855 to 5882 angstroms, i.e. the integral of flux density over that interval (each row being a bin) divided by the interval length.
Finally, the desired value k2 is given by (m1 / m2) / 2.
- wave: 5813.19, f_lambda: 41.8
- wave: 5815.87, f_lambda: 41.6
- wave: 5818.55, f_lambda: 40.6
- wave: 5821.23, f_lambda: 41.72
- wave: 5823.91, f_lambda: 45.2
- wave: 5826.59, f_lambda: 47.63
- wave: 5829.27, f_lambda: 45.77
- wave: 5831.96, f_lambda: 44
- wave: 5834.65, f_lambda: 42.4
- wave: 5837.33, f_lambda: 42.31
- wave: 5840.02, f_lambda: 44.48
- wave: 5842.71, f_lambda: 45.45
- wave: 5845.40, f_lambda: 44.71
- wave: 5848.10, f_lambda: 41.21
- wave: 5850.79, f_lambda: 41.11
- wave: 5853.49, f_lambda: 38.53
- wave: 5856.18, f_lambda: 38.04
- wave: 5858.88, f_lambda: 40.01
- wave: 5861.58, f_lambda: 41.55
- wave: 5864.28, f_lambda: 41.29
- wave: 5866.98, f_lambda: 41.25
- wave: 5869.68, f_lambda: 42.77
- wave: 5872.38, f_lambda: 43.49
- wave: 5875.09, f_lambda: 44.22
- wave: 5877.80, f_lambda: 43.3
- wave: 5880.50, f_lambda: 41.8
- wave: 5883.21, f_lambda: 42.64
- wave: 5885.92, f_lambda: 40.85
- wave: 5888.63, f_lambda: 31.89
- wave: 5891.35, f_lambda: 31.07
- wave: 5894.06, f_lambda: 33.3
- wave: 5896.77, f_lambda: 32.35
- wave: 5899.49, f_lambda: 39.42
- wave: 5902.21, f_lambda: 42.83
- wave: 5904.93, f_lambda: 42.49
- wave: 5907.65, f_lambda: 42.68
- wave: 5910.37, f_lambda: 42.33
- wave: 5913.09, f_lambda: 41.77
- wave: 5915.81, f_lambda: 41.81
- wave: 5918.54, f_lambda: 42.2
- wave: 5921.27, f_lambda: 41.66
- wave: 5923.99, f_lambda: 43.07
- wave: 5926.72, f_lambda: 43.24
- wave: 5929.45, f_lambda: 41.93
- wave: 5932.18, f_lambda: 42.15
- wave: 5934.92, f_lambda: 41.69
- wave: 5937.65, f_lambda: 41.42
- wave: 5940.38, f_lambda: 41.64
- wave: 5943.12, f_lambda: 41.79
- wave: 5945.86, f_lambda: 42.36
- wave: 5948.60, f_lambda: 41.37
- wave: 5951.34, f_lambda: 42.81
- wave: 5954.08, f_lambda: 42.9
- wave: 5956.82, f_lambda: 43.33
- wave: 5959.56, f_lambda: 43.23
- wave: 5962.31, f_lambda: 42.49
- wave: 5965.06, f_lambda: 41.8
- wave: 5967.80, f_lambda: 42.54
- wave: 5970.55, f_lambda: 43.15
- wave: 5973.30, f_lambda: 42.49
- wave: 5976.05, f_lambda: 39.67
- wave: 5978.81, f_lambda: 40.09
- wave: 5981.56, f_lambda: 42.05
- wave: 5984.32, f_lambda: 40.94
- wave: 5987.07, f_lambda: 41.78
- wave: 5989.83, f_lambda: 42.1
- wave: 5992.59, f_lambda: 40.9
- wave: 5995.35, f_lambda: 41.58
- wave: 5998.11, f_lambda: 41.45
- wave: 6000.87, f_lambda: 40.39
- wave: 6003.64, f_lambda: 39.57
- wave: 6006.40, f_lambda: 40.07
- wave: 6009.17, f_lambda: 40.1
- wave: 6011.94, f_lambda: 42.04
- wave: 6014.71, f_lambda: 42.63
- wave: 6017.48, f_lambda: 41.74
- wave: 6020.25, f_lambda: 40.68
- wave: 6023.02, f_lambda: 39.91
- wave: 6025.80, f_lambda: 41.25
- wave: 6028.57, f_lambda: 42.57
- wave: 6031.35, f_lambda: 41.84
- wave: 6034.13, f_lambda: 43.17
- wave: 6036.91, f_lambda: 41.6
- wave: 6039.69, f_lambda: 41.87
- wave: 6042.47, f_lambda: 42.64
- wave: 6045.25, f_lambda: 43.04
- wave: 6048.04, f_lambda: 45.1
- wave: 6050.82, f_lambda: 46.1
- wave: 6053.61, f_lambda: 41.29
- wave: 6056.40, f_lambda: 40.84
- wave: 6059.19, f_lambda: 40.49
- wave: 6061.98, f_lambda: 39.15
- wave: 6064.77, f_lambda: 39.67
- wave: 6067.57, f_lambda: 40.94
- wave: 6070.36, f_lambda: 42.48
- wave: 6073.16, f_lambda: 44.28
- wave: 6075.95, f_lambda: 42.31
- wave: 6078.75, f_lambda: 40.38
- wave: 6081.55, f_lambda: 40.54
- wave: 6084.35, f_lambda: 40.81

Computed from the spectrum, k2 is 0.497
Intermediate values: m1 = 41.8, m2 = 42.0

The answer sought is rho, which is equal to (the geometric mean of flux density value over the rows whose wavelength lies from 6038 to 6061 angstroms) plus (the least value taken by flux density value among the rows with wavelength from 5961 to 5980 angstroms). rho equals 82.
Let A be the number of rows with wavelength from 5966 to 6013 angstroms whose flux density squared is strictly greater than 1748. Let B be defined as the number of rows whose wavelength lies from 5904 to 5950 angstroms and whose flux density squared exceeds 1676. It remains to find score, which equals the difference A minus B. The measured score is -11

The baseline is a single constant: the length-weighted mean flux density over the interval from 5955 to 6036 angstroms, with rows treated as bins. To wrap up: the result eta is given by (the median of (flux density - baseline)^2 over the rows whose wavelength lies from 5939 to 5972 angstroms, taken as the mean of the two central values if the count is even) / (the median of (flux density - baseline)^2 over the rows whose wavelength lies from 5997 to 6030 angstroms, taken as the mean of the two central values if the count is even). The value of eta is 0.84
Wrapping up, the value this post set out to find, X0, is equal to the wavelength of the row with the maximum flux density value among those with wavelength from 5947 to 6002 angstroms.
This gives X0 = 5956.82 angstroms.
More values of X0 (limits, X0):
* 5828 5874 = 5829.27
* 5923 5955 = 5926.72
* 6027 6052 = 6050.82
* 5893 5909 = 5902.21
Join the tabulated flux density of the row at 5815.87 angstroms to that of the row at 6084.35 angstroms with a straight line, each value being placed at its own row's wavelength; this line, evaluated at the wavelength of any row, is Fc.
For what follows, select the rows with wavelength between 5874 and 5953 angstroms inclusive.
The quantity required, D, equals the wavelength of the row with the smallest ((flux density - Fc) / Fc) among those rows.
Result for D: 5891.35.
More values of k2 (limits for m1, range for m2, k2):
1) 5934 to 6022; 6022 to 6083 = 0.497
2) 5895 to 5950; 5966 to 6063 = 0.498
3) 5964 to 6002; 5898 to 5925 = 0.495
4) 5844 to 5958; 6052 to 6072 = 0.503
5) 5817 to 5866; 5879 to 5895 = 0.574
